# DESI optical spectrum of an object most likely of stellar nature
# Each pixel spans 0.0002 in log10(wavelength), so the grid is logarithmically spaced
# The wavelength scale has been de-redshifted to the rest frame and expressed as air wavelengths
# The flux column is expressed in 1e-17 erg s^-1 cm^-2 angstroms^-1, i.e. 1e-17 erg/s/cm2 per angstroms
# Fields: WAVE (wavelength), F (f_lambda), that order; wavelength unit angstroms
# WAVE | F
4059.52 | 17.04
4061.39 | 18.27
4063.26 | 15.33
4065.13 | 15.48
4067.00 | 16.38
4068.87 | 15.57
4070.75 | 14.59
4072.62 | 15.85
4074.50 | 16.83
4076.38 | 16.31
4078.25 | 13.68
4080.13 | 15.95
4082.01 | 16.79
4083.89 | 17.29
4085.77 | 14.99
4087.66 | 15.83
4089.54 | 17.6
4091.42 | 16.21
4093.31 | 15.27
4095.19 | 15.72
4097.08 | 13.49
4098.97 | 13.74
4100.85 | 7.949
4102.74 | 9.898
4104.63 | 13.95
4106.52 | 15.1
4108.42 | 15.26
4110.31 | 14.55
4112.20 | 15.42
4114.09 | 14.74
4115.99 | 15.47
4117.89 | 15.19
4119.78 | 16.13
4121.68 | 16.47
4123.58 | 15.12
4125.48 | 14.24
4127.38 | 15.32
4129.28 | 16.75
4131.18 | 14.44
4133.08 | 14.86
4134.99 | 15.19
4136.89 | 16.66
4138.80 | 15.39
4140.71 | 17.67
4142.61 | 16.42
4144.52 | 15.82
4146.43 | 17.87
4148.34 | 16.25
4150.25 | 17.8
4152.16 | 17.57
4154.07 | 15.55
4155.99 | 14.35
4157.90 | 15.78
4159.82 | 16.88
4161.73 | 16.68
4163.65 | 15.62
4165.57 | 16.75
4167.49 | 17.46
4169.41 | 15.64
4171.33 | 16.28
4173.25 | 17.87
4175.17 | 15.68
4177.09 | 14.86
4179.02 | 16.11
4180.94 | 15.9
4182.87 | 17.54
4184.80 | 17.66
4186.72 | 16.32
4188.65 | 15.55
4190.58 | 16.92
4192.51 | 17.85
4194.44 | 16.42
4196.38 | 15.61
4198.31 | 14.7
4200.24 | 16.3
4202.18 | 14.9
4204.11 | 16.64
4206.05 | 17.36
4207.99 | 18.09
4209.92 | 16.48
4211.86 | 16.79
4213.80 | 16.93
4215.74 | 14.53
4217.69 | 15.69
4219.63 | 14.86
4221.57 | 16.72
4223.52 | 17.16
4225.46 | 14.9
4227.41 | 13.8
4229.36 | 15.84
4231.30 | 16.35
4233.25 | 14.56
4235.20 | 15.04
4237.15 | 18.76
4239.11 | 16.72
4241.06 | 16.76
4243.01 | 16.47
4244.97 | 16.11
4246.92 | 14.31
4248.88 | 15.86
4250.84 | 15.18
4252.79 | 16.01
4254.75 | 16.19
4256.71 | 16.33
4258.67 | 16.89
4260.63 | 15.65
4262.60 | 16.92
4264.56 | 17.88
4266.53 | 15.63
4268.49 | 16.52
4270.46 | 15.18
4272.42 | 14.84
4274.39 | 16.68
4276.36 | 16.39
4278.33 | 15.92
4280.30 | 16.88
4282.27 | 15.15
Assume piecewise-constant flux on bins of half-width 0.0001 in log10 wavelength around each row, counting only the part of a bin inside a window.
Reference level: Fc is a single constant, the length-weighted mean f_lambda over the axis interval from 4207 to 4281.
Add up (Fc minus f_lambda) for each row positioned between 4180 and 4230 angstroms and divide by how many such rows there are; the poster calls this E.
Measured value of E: -0.1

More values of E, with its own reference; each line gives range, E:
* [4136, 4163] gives -0.4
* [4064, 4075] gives 0.3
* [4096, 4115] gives 2.7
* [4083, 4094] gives -0.1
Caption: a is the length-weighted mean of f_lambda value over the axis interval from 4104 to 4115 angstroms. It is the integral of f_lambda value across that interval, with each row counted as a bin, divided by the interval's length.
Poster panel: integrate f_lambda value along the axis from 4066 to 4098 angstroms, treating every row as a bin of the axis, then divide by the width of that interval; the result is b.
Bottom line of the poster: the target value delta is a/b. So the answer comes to 0.94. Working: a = 14.9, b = 15.8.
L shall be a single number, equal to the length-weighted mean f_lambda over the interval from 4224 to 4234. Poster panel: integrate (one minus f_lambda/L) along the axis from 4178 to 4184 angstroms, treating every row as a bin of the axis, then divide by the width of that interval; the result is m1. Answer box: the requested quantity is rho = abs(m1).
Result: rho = 0.087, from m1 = -0.087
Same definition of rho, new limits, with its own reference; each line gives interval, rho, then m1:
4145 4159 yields 0.080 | -0.080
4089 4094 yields 0.072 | -0.072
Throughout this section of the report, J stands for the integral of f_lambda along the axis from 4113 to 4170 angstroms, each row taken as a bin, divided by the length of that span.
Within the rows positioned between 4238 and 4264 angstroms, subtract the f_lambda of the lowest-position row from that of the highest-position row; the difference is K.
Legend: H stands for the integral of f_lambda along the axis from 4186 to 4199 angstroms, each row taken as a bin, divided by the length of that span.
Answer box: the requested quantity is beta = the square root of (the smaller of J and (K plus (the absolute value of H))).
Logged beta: 4.00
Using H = 16.2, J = 16.0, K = 0.20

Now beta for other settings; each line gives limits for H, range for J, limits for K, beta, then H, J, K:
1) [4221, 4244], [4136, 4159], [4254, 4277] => 4.03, 16.1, 16.4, 0.20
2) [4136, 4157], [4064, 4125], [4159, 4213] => 3.88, 16.5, 15.1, -0.09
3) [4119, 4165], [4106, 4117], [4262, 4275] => 3.88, 16.0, 15.1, -0.24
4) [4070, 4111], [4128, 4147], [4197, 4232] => 4.01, 14.9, 16.1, 1.65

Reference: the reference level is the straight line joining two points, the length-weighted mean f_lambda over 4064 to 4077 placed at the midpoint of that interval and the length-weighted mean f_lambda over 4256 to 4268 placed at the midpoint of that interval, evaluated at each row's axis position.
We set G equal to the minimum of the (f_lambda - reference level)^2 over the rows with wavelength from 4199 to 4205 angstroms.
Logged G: 0.00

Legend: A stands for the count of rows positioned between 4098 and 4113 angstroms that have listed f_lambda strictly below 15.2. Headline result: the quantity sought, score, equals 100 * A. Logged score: 600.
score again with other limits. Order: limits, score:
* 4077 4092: 200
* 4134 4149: 100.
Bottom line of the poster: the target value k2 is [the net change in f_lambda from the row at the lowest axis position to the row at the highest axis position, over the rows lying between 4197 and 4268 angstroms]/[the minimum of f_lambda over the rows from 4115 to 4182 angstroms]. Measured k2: 0.07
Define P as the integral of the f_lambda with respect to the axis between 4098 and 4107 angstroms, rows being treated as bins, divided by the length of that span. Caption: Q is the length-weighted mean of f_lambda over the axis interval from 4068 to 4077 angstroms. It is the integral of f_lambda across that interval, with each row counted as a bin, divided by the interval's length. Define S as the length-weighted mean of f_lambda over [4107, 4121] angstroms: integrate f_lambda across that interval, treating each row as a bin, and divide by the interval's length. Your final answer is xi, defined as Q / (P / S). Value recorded 20.1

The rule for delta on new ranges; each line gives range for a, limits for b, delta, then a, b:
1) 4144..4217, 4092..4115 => 1.19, 16.4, 13.8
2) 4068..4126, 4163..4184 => 0.92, 15.0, 16.4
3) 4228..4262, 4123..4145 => 1.02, 16.0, 15.7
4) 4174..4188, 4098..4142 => 1.10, 16.3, 14.8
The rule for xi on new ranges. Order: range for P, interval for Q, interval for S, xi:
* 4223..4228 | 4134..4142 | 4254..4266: 17.7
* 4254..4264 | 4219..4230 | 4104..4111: 13.9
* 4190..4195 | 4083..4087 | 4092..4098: 14.0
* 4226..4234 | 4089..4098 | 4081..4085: 17.4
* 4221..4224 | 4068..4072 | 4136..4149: 14.8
